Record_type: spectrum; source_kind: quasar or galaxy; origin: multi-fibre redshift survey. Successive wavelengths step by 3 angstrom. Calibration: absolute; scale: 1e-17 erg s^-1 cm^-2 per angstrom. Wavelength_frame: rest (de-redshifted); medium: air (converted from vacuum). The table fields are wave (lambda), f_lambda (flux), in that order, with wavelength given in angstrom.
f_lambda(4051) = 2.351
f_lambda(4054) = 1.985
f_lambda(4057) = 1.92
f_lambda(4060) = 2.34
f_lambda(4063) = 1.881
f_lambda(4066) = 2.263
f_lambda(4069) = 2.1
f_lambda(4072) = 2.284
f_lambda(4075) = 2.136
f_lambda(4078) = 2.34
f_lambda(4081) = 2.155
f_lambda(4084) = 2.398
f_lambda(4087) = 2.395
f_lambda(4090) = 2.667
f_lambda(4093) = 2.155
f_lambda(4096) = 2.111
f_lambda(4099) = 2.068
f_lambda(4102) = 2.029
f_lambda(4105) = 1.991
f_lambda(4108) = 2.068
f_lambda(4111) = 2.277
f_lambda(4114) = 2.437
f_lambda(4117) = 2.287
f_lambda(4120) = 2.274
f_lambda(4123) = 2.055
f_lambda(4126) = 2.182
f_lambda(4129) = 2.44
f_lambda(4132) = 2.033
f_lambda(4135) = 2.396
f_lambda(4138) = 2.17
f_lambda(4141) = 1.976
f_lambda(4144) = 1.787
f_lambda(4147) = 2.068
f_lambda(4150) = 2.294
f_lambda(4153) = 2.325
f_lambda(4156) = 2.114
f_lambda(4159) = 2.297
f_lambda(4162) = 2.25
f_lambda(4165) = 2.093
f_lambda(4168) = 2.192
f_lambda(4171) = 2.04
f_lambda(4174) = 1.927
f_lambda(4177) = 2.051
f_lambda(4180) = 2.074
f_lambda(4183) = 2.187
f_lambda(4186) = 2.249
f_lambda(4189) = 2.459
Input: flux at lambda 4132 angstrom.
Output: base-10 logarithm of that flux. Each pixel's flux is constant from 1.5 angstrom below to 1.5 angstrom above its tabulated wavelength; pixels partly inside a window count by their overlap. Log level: 0.308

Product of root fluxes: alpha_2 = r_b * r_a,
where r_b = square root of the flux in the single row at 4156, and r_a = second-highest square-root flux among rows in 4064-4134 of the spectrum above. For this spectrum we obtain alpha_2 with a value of 2.27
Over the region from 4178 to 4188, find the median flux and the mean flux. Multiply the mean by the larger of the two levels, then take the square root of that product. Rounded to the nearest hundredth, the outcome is 2.18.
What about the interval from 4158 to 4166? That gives 2.23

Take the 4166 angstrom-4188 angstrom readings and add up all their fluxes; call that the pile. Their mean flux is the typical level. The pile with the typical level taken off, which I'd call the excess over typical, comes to 12.6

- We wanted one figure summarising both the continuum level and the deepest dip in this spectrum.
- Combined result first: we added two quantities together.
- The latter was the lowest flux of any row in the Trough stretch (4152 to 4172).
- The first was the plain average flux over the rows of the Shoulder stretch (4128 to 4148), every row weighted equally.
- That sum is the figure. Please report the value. 4.16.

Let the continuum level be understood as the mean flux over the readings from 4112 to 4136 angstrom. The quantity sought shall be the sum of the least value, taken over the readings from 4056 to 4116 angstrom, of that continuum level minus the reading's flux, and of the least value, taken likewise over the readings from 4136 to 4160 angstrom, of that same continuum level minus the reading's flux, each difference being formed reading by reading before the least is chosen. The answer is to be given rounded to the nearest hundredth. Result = -0.47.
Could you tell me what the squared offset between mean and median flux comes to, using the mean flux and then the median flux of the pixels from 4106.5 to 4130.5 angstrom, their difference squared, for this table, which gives 0.0005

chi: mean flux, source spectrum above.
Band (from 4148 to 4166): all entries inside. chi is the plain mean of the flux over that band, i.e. 2.23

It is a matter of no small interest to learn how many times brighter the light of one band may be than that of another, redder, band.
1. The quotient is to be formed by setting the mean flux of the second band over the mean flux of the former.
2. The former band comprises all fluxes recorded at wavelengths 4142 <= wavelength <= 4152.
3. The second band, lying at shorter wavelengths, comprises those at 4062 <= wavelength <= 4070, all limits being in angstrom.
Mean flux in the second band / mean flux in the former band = 1.02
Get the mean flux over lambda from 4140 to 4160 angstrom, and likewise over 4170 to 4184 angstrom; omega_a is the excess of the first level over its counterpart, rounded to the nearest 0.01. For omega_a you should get 0.07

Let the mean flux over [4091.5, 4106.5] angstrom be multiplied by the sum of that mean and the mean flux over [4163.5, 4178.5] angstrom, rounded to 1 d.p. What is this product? 8.6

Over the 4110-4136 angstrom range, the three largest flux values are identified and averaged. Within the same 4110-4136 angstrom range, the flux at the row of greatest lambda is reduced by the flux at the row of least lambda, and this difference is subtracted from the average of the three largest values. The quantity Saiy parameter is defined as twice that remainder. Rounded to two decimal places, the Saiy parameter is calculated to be 4.61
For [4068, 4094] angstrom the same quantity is 4.86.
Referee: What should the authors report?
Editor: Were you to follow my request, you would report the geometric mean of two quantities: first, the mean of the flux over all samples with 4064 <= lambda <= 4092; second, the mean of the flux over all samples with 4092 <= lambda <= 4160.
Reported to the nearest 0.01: 2.23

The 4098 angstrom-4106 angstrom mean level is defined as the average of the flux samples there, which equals 2.03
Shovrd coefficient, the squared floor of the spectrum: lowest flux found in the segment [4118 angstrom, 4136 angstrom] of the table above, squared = 4.1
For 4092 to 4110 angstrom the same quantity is 4.0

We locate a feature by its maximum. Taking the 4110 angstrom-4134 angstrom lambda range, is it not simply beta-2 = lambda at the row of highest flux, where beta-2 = 4129 angstrom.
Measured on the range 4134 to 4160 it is 4135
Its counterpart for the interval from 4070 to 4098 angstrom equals 4090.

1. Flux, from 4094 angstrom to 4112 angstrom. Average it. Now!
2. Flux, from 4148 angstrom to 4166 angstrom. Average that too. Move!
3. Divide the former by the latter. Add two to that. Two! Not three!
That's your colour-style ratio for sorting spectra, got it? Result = 2.94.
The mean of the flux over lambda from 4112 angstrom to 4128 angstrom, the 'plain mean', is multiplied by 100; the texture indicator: 225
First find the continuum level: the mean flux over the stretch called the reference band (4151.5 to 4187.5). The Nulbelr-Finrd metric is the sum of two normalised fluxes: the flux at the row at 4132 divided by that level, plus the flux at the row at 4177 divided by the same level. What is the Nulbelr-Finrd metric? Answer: 1.90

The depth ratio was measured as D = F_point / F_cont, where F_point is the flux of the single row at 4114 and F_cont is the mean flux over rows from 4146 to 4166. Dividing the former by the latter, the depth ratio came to 1.10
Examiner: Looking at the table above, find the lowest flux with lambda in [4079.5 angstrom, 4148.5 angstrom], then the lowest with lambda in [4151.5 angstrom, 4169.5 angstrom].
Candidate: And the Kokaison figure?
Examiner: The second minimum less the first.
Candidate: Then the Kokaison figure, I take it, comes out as 0.3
